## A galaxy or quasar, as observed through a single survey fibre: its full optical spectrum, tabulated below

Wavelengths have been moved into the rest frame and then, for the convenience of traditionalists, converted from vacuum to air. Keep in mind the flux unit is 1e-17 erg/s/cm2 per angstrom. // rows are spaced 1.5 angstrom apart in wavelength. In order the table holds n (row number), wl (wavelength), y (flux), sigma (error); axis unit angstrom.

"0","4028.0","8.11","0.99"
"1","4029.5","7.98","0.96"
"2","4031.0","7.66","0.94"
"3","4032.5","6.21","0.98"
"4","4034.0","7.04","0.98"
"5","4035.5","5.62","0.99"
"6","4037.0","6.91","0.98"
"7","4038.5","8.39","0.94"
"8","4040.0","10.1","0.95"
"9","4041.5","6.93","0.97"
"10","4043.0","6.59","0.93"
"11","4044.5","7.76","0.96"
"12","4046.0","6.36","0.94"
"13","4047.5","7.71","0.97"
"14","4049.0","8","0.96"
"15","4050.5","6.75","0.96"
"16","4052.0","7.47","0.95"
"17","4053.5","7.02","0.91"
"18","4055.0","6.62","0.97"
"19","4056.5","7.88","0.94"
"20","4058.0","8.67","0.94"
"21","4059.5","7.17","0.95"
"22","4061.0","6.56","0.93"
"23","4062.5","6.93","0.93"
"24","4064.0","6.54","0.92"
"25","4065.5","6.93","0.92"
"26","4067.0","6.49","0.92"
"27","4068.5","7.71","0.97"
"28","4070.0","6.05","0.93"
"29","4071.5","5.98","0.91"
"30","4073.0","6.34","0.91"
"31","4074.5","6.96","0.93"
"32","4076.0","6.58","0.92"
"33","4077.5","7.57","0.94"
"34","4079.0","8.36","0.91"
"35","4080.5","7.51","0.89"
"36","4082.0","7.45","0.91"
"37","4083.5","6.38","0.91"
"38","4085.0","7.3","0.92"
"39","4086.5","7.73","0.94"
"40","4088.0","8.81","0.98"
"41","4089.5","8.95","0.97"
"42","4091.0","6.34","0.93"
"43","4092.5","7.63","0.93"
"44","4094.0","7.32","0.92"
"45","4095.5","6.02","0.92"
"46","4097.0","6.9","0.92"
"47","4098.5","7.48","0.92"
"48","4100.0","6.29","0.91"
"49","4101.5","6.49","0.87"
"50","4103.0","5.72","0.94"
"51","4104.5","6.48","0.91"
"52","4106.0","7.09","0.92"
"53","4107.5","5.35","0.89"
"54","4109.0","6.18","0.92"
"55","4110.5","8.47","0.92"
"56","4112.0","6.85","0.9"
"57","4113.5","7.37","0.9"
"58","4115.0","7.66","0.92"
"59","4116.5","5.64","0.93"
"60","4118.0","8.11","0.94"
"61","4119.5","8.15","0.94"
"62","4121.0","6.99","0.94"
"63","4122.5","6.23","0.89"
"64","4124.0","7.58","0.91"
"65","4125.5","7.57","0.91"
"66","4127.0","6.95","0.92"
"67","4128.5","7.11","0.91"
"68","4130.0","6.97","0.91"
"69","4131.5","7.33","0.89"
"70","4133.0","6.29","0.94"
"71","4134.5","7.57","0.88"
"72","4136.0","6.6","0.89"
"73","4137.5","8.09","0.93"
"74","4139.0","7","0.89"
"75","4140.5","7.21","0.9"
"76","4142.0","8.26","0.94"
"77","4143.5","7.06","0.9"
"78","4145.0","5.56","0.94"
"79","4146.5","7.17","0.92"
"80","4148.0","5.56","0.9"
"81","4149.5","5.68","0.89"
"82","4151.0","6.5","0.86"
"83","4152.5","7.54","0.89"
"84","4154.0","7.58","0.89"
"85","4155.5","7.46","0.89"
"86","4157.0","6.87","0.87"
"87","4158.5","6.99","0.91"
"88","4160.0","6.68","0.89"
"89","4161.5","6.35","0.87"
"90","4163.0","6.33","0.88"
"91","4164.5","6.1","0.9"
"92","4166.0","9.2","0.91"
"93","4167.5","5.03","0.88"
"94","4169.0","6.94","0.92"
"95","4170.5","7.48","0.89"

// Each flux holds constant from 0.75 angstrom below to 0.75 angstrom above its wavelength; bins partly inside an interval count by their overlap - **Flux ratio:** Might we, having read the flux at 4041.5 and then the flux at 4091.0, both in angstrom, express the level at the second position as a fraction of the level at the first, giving 0.91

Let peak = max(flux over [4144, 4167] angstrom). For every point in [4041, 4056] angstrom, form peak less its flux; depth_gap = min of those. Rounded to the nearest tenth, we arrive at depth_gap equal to 1.2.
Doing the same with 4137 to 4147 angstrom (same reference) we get 0.9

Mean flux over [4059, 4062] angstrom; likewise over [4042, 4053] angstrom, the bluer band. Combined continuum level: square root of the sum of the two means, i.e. 3.75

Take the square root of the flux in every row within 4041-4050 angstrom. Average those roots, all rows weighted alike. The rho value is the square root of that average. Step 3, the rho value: 1.64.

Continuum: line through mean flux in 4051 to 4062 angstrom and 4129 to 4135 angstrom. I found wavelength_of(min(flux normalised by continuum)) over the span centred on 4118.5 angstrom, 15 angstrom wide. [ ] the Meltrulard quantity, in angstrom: 4116.5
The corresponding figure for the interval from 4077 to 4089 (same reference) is 4083.5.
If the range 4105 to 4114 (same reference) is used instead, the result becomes 4107.5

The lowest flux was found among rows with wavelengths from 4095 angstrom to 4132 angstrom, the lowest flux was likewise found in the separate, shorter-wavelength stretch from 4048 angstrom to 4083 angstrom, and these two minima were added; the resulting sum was 11.3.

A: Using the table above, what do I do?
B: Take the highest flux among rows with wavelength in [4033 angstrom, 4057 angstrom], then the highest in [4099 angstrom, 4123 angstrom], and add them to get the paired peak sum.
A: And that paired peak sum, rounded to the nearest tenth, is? 18.6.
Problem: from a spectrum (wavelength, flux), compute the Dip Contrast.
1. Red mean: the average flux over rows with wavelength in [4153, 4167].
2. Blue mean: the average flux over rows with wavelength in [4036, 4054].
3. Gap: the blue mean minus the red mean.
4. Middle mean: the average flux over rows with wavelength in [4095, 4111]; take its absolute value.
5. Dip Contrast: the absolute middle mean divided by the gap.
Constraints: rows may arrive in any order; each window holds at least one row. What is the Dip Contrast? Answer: 15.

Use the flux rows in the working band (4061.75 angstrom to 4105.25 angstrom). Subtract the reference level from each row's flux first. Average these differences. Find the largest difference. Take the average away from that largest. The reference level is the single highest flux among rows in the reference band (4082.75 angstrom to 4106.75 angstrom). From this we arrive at 1.94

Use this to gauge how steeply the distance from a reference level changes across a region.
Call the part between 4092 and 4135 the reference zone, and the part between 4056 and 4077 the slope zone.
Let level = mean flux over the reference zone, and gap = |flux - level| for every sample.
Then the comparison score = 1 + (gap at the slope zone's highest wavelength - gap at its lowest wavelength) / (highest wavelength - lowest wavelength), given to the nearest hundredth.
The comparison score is 0.97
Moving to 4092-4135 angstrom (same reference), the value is 1.00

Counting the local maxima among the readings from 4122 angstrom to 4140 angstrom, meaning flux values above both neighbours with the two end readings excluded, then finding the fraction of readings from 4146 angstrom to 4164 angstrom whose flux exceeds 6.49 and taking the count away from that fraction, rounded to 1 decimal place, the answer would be -4.3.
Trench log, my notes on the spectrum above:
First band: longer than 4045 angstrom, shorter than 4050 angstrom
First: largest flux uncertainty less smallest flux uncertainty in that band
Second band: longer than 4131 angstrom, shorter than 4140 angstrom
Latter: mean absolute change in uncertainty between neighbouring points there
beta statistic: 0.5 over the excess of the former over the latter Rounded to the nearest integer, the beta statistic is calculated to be -50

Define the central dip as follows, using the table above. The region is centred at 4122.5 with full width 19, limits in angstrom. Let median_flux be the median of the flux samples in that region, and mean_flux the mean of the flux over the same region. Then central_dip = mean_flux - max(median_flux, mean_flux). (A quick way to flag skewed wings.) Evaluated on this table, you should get -0.13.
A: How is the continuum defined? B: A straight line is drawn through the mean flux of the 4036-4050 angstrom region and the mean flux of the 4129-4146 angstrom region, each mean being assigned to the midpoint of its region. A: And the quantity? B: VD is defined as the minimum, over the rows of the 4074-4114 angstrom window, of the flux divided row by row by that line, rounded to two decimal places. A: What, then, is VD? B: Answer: 0.74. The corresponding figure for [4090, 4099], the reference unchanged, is 0.82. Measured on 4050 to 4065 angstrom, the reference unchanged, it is 0.87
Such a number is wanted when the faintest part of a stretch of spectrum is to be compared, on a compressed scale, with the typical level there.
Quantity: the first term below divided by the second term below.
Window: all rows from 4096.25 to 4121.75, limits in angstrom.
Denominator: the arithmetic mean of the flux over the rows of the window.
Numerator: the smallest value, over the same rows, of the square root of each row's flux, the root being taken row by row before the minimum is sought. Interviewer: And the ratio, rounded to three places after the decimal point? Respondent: 0.335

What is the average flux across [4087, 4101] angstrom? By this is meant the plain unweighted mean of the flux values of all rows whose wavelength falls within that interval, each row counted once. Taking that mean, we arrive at 7.30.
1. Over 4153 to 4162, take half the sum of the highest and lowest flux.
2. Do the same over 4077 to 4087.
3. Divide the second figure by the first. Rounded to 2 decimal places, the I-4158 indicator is 1.06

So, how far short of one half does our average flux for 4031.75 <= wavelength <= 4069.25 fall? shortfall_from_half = -6.71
